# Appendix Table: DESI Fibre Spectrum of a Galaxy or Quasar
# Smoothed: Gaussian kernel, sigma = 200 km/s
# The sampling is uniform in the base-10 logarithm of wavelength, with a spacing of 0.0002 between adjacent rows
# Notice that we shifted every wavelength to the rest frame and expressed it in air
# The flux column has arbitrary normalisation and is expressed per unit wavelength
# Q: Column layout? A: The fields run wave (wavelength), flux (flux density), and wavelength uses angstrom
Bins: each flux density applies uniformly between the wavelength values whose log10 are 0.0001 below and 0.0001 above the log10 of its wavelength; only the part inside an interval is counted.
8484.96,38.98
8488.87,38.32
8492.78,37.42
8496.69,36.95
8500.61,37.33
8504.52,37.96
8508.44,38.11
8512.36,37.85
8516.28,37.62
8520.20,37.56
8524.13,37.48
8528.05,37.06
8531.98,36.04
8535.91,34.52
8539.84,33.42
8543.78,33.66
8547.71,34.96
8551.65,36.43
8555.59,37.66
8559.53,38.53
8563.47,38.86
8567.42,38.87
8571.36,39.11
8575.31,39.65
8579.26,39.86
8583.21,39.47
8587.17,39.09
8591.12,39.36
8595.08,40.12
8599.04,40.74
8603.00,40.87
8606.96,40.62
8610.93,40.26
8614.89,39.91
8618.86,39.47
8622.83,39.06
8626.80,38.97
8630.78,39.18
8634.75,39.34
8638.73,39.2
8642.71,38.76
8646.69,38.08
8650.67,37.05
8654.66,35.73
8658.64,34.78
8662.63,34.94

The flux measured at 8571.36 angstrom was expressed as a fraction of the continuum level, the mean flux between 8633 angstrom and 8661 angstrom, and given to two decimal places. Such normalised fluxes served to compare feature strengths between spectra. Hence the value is 1.04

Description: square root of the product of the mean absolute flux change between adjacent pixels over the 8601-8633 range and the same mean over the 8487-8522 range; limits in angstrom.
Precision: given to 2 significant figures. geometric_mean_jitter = 0.34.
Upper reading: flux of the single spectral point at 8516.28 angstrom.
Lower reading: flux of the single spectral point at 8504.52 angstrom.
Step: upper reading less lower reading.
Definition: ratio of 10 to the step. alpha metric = -29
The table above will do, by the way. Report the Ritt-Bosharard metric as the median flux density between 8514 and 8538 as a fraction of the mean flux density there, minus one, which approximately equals 0.015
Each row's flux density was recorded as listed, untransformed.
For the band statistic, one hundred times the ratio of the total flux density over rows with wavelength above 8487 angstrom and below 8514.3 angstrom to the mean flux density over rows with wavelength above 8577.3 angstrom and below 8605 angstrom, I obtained 661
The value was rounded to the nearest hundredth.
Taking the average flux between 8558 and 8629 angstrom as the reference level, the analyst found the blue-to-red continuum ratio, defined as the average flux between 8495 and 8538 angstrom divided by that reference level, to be 0.94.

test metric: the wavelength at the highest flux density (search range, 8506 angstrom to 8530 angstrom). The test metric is 8508.44 angstrom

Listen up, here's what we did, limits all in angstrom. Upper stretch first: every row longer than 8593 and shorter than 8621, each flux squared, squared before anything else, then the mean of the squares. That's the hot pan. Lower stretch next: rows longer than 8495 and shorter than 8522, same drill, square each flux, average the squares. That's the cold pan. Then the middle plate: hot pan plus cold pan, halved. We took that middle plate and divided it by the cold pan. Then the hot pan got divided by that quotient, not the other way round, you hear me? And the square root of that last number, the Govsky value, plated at 38.9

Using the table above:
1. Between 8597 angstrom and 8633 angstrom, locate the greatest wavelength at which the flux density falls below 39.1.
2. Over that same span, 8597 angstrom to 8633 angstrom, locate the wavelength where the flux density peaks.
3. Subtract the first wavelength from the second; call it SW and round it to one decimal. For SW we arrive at -23.8 angstrom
